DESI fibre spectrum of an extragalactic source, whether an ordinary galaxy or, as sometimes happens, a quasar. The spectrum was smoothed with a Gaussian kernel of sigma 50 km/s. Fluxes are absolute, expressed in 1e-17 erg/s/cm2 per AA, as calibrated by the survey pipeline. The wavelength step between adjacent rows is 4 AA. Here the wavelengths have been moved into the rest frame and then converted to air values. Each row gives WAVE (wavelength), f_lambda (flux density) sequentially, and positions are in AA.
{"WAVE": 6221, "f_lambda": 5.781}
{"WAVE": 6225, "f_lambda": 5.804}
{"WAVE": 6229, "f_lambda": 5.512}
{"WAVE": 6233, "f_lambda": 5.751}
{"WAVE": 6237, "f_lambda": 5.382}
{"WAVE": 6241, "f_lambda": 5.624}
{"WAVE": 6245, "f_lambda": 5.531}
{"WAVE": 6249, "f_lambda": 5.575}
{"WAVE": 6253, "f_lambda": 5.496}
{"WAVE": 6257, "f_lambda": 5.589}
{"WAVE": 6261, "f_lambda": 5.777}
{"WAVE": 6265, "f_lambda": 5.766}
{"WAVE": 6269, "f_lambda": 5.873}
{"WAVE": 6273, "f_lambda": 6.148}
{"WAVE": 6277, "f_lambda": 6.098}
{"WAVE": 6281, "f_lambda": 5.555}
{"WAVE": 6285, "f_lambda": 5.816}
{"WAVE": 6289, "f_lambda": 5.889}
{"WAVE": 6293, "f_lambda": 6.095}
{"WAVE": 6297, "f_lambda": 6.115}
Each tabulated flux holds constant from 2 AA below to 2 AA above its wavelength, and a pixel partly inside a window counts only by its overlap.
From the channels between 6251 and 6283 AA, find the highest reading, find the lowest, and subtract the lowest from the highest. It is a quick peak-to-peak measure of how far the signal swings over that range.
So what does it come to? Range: 0.652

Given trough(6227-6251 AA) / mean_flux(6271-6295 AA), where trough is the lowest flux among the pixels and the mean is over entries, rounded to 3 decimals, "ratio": 0.907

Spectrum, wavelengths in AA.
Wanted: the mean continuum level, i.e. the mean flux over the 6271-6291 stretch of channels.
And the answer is 5.90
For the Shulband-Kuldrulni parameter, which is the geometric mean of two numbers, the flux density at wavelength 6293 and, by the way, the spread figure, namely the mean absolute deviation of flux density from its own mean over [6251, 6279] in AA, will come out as 1.07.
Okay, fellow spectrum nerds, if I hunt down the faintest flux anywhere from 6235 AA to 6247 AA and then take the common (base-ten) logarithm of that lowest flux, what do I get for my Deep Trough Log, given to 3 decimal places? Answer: 0.731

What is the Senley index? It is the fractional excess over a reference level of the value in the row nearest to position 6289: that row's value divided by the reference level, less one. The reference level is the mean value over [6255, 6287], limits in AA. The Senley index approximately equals 0.011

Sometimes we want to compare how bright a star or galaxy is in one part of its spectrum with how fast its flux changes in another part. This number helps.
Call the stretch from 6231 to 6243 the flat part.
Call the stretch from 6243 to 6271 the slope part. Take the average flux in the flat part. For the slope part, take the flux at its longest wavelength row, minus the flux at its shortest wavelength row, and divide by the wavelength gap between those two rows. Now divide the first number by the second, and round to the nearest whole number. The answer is 392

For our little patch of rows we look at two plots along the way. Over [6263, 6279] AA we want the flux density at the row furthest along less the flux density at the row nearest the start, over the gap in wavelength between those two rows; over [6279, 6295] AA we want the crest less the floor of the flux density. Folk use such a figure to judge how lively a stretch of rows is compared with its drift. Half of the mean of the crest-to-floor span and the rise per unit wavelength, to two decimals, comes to 0.14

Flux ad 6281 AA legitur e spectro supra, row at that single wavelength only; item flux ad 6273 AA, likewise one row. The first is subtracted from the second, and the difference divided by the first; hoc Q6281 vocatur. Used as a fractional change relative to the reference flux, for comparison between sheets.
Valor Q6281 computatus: 0.11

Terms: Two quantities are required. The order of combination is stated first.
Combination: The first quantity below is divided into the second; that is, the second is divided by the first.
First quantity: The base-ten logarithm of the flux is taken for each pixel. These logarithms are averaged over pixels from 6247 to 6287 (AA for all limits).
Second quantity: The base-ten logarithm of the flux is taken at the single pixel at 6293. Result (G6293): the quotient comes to 1.03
